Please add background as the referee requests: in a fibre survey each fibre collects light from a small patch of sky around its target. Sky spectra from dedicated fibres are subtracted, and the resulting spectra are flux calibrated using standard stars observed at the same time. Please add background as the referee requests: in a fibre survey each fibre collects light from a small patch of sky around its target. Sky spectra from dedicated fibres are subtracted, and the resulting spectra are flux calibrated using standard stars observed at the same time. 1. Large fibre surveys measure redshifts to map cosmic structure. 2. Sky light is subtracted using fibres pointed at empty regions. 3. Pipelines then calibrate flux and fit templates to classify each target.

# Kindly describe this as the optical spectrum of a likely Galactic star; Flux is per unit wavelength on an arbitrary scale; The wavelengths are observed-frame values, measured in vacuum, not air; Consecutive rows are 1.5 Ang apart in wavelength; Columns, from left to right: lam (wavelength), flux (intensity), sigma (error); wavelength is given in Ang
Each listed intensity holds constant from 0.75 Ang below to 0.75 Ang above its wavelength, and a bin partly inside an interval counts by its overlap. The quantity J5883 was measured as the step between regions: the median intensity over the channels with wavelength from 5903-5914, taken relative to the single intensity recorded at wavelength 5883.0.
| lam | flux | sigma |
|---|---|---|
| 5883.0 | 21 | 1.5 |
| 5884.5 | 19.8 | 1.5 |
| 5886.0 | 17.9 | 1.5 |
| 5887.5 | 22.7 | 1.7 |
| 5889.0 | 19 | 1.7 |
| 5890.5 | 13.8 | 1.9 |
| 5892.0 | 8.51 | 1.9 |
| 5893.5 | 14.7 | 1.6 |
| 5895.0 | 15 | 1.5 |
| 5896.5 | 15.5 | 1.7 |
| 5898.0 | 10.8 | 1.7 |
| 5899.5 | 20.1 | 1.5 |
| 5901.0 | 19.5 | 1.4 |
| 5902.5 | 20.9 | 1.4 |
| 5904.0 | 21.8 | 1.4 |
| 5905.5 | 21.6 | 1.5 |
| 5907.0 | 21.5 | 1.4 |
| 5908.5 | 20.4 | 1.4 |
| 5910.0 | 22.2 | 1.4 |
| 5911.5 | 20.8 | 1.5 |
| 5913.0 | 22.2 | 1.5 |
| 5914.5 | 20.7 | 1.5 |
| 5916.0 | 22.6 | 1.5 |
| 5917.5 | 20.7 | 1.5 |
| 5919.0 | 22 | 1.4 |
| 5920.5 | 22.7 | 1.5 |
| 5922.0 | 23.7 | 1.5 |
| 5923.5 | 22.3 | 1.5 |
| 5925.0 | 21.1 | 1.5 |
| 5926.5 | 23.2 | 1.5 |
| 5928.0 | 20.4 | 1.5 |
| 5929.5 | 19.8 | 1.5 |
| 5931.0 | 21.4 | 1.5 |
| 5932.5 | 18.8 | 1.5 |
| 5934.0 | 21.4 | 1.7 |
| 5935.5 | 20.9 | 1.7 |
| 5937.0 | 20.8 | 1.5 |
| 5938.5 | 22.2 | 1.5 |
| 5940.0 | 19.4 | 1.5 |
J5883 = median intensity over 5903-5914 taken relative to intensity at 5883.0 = 1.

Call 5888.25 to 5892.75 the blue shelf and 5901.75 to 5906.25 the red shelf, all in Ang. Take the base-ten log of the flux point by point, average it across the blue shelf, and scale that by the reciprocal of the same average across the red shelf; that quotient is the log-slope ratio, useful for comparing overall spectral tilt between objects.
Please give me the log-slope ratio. 0.84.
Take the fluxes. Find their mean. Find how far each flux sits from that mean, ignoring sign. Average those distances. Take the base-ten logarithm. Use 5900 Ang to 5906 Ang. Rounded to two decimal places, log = -0.12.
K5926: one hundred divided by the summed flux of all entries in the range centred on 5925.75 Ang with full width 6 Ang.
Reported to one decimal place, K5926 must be 1.1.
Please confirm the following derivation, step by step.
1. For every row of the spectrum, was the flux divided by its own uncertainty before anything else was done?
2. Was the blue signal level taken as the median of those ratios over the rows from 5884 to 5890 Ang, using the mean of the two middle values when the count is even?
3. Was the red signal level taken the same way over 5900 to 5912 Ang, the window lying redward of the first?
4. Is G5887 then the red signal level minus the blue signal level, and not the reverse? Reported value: 2.2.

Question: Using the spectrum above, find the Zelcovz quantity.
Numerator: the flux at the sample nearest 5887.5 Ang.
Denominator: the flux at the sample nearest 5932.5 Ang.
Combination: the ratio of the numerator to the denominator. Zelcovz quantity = 1.2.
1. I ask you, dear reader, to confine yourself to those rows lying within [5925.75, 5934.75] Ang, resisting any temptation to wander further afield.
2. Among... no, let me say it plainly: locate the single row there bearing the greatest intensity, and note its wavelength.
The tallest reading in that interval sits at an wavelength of 5926.5 Ang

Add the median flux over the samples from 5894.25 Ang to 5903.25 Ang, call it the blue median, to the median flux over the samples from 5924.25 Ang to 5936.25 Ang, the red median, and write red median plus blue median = 38.5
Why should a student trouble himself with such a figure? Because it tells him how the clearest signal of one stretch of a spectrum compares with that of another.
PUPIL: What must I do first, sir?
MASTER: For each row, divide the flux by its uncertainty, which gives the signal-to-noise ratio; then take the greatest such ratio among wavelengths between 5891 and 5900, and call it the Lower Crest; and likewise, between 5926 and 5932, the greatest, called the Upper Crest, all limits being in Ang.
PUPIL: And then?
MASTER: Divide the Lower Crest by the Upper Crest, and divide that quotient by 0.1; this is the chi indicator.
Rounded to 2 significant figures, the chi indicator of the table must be 8.7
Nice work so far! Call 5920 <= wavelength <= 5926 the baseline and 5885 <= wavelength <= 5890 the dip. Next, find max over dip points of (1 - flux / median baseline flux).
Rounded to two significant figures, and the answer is 0.20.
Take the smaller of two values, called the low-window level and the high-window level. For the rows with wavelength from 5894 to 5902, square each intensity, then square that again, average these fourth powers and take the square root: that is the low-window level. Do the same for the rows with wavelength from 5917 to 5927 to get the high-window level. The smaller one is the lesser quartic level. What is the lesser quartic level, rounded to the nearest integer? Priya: 293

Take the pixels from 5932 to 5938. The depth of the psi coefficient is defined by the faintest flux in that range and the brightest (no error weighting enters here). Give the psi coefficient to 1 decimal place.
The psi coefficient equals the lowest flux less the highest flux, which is -2.6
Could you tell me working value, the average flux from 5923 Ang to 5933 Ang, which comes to 21.0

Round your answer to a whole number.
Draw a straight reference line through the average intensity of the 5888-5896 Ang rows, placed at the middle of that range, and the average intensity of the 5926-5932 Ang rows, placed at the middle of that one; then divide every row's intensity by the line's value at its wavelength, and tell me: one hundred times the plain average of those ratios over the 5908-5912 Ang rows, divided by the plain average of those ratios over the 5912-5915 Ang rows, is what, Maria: 102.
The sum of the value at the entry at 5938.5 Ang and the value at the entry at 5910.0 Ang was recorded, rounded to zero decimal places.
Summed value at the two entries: 44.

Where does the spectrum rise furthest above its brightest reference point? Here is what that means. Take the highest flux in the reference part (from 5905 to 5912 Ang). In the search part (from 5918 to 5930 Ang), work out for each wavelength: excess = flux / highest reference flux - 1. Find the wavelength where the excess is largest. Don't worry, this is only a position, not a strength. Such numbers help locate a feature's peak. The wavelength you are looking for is 5922.0 Ang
